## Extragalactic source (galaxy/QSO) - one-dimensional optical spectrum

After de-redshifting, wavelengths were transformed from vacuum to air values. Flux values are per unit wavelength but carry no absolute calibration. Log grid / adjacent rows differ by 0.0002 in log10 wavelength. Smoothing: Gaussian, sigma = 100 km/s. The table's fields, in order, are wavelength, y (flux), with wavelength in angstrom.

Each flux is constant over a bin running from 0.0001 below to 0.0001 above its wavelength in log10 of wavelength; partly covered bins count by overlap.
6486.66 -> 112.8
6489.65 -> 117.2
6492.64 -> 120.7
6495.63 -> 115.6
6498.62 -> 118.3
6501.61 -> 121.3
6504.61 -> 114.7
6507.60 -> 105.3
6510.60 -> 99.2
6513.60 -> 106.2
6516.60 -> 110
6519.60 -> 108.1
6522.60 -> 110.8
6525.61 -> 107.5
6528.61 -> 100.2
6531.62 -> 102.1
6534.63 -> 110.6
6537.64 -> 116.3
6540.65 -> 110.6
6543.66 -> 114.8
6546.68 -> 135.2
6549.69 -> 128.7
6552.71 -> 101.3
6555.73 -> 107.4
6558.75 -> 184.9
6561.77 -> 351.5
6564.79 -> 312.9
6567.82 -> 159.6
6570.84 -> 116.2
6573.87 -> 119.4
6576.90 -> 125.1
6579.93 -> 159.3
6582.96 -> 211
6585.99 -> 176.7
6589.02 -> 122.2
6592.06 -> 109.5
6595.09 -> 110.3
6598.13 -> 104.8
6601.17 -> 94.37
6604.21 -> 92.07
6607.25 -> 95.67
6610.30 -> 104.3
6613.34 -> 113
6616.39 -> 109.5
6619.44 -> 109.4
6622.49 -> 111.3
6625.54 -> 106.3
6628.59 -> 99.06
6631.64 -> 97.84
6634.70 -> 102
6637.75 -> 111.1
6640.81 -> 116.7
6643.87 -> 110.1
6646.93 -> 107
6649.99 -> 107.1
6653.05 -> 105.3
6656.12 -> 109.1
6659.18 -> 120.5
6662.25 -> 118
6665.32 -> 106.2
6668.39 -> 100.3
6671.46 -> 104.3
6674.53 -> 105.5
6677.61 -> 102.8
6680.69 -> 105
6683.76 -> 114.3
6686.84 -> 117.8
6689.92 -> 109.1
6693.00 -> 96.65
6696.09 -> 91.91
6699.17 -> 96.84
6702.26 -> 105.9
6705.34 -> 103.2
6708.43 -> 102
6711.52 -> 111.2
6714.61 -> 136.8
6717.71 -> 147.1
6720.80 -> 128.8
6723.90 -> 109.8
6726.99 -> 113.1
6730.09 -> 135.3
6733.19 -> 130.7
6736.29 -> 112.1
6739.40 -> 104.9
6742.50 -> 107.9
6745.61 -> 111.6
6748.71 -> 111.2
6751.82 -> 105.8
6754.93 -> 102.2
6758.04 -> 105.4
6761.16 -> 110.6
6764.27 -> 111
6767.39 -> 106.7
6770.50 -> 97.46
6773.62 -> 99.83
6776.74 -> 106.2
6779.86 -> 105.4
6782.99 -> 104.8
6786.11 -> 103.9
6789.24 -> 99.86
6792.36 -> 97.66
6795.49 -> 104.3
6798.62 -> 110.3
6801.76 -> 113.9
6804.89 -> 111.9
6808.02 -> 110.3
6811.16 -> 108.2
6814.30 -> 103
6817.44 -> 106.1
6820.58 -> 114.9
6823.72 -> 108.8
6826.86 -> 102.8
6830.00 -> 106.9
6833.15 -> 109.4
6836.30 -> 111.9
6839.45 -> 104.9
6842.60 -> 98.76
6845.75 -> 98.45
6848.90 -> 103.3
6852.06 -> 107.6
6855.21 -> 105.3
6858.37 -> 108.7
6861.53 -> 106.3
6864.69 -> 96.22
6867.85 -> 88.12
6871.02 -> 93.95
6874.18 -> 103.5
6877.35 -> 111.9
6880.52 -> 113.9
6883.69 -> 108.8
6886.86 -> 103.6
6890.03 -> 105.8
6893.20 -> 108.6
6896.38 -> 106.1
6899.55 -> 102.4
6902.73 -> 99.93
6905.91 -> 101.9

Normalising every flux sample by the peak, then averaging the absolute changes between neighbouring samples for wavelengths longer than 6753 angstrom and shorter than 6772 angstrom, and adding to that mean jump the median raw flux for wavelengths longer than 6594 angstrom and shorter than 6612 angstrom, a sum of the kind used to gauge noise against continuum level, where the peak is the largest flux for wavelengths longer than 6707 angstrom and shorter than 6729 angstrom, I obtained 100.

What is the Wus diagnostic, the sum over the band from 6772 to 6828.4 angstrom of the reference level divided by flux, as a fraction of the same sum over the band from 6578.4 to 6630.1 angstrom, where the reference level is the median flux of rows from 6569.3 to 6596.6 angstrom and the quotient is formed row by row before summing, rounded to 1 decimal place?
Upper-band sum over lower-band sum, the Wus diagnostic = 1.1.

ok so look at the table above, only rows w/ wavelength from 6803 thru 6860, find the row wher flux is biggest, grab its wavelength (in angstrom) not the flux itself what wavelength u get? 6820.58 angstrom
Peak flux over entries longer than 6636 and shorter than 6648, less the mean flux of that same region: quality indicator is 5.5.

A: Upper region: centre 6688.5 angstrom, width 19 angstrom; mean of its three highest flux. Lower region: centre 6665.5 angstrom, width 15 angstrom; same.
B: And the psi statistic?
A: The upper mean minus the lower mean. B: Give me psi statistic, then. -1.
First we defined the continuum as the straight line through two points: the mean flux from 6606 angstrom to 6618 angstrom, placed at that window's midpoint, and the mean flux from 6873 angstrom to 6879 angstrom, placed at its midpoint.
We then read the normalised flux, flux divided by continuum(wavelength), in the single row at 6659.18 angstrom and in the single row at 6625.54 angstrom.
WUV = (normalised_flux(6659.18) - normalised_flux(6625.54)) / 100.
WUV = 0.0013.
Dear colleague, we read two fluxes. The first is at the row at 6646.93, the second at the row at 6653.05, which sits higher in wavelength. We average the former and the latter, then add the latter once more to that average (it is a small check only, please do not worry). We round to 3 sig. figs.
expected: 211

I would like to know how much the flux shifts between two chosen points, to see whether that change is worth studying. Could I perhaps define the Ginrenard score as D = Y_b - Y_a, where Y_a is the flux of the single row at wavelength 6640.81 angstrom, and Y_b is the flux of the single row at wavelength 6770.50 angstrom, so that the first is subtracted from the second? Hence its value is -19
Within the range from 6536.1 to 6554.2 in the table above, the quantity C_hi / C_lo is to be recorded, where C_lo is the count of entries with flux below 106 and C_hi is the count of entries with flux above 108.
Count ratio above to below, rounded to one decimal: 5.0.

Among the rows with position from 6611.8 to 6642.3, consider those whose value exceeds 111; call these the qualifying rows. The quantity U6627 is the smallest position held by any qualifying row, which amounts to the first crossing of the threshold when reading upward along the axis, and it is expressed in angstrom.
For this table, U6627 6613.34 angstrom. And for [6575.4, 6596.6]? 6576.90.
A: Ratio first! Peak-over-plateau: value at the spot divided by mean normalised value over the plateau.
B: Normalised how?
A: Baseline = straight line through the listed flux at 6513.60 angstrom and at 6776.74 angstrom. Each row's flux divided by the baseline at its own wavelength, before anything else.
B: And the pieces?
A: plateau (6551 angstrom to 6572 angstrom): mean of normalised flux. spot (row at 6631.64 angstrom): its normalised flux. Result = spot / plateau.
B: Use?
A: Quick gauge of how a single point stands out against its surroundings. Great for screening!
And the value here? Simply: 0.51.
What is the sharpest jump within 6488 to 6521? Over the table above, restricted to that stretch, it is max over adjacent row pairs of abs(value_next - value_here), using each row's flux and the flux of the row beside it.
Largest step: 9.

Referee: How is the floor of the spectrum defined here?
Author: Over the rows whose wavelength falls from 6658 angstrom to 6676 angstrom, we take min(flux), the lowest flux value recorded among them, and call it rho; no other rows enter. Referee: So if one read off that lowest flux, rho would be 100.3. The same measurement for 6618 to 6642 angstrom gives 97.84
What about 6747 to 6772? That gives 97.46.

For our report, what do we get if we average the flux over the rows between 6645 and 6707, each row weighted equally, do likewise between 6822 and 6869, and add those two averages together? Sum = 210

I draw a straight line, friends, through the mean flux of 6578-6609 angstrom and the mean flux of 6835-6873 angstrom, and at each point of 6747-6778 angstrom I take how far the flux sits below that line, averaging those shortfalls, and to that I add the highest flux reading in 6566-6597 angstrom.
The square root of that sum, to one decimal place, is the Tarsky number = 14.7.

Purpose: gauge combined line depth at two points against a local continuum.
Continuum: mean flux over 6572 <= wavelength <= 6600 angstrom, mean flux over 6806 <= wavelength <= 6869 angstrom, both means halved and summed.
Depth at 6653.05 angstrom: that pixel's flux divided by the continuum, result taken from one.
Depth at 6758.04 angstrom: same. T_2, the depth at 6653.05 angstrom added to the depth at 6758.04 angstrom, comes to 0.26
